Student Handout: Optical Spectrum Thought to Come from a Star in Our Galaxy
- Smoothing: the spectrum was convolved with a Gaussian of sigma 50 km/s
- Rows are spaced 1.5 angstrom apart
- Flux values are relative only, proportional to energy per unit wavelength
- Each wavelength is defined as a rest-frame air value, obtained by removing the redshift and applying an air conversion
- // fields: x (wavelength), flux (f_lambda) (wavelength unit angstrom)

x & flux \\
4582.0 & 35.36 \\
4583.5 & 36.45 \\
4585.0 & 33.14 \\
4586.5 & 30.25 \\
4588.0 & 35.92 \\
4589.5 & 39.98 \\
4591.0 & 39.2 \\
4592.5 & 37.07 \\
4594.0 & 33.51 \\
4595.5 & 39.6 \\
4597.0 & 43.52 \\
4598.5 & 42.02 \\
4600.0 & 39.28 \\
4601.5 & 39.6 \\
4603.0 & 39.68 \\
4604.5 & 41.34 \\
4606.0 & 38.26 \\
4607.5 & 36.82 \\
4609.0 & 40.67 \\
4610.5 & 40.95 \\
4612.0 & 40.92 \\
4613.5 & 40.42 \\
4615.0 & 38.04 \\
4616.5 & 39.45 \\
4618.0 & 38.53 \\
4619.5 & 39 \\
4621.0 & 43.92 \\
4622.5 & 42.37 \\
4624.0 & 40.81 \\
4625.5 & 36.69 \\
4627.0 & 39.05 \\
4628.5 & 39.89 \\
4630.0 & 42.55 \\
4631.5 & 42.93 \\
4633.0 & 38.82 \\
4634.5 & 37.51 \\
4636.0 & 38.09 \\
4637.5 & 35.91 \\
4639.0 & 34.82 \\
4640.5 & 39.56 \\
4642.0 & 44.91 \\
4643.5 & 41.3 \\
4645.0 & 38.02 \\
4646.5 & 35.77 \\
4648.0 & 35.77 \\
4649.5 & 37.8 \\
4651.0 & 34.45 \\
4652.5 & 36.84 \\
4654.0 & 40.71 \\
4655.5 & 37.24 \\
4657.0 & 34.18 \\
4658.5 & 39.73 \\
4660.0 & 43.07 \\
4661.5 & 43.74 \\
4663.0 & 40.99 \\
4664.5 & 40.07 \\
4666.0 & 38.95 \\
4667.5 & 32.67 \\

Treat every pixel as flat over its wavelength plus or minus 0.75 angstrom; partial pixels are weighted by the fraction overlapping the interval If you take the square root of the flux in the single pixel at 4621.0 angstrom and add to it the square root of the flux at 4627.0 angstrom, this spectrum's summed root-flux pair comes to 12.9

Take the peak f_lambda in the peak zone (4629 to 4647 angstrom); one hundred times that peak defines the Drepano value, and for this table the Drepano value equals 4491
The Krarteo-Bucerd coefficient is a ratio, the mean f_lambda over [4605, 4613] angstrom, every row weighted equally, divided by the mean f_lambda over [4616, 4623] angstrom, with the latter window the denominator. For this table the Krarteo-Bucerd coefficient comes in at 0.97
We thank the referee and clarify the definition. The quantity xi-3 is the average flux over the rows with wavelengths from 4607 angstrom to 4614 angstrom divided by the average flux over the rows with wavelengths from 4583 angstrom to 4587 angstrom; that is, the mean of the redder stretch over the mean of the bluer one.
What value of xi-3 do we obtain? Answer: 1.20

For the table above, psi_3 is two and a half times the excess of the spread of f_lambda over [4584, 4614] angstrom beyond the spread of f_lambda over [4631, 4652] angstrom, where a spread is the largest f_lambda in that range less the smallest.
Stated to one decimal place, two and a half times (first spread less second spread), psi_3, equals 7.0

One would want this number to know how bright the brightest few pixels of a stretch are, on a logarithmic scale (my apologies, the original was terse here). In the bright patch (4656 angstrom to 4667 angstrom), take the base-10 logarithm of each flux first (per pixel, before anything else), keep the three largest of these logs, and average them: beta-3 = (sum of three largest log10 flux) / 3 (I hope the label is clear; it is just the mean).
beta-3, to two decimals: 1.63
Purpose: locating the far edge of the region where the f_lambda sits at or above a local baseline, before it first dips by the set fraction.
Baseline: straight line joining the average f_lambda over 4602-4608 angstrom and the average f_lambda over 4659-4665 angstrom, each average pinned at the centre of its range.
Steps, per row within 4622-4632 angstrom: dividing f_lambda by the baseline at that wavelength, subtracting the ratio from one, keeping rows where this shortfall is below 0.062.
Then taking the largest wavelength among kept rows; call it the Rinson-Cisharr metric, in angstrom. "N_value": 4631.5 angstrom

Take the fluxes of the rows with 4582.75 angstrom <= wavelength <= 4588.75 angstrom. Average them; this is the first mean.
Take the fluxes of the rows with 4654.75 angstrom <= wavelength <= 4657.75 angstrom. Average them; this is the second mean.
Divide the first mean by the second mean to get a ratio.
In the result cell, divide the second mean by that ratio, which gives 37.6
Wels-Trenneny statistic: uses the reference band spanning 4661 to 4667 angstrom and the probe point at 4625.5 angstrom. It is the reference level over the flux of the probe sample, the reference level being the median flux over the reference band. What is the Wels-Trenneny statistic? 1.10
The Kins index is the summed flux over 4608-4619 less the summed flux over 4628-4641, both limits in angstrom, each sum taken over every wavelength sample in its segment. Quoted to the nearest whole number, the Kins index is -71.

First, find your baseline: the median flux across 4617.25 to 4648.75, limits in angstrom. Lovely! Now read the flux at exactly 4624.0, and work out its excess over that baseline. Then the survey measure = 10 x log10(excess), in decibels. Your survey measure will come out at 3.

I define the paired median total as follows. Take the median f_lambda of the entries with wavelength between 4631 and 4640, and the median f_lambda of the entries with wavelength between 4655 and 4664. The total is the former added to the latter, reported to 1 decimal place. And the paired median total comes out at 78.2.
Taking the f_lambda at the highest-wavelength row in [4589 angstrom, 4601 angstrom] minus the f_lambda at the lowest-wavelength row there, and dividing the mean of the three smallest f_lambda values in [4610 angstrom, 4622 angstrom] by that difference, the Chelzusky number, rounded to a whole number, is -55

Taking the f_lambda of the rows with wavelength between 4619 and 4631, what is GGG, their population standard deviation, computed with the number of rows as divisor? 2.2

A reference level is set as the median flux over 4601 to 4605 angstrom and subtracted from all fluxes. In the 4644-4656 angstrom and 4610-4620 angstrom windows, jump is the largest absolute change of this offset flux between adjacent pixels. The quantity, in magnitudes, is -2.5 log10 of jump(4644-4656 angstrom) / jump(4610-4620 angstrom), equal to -0.53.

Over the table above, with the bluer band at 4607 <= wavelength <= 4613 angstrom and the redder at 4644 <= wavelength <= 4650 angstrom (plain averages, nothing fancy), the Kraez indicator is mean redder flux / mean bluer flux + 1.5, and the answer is 2.42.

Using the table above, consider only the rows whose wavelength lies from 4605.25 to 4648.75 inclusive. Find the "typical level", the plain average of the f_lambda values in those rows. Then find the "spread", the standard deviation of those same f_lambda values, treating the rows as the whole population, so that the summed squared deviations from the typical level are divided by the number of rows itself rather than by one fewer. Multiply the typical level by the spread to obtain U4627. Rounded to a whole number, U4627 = 98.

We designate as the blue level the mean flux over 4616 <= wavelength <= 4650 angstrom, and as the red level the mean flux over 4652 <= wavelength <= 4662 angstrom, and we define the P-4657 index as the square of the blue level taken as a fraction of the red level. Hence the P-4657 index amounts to 1.00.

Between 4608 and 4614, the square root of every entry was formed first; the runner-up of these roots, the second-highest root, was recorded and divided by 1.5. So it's 4.26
